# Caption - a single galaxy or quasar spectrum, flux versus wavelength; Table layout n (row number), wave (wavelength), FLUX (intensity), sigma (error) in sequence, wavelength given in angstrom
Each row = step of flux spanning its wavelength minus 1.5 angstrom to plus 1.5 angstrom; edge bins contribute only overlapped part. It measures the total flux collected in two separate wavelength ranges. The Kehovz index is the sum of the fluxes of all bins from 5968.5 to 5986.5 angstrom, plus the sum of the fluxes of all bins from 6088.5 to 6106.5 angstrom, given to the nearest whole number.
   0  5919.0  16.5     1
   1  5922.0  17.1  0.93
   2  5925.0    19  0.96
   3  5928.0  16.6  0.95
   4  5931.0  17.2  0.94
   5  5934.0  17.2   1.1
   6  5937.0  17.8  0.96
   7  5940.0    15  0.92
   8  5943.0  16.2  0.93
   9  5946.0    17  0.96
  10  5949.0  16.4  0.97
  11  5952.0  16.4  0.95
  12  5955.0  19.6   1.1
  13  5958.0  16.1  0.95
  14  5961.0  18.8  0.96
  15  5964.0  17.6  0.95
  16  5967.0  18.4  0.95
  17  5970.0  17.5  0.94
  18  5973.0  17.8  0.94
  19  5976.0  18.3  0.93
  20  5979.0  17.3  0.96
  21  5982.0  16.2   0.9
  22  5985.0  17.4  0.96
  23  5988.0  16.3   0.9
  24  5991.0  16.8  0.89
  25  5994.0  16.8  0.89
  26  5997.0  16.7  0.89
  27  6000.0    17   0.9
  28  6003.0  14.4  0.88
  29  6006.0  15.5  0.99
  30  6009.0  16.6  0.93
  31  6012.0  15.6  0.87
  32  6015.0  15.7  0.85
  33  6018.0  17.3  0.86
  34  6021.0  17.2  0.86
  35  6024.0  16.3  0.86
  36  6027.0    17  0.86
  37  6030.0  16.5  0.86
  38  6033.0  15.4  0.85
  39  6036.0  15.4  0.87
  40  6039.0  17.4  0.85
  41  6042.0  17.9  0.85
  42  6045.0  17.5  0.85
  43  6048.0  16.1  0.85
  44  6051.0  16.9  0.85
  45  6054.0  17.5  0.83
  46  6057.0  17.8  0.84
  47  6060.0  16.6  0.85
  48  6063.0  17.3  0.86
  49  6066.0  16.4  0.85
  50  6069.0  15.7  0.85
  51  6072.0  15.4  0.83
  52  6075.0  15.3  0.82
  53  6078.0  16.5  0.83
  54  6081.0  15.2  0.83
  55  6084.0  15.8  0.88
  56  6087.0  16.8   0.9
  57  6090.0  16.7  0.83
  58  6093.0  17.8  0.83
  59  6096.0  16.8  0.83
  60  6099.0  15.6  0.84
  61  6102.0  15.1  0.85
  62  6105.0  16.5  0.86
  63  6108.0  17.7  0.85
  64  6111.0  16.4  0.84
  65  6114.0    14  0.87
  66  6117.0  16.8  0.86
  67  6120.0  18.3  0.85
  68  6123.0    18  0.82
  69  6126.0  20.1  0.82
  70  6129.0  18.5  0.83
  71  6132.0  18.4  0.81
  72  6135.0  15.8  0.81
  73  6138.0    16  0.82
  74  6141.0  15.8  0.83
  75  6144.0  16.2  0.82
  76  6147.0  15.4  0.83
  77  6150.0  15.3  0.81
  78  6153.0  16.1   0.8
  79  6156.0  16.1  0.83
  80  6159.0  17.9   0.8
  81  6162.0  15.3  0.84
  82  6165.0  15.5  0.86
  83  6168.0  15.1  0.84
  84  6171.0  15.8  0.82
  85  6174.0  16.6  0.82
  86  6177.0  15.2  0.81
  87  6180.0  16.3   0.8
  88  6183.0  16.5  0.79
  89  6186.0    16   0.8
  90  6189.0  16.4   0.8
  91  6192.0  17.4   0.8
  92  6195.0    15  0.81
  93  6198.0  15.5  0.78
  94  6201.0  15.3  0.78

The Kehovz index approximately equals 203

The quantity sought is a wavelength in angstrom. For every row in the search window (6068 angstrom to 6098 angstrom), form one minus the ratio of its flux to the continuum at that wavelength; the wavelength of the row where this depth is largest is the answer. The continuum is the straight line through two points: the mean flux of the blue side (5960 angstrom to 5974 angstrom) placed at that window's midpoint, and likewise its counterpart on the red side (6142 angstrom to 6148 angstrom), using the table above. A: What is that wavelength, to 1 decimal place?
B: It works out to 6081.0 angstrom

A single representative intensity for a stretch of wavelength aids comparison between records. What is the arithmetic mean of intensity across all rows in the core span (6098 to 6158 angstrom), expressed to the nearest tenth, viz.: 16.6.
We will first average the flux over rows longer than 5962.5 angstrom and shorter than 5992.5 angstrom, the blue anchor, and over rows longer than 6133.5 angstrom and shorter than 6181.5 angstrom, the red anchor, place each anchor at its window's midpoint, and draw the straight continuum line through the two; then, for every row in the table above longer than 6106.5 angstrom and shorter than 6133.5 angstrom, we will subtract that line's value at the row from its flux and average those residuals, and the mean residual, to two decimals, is 1.37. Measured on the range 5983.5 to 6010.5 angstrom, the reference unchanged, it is -0.81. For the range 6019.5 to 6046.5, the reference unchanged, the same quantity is -0.18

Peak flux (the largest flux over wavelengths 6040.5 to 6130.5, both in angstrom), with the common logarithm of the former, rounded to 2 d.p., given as 1.30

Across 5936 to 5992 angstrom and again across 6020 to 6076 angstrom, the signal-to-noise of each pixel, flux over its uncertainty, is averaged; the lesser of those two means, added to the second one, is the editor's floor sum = 37.7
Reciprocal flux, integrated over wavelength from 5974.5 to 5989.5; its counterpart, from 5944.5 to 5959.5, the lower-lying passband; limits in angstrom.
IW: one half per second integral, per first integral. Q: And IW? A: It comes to 0.645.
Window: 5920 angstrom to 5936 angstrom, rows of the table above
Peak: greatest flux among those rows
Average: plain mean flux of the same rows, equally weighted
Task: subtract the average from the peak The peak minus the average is 1.6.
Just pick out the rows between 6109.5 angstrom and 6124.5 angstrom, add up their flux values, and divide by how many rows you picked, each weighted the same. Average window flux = 16.7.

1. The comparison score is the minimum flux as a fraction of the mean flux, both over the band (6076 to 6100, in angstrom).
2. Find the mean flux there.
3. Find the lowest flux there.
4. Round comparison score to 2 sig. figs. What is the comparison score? 0.93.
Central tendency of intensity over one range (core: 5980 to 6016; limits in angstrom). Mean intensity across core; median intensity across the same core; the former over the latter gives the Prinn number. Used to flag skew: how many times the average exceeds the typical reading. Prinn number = 0.99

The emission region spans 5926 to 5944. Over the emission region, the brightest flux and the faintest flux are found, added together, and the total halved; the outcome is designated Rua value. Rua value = 16.4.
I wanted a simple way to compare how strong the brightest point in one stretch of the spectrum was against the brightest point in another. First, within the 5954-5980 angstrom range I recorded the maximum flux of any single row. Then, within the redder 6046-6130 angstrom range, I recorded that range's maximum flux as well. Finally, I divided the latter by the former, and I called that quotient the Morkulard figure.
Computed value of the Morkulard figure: 1.03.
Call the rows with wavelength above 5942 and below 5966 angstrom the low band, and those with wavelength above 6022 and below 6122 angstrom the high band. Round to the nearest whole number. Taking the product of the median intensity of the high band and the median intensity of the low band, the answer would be 276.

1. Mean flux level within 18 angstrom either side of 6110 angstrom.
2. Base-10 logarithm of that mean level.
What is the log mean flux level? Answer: 1.23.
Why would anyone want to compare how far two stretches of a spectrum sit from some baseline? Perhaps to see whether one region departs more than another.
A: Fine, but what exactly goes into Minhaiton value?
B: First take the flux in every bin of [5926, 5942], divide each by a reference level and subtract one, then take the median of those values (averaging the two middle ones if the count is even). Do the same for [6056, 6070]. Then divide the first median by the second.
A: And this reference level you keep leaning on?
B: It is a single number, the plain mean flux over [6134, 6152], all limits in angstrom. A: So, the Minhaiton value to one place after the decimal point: 1.7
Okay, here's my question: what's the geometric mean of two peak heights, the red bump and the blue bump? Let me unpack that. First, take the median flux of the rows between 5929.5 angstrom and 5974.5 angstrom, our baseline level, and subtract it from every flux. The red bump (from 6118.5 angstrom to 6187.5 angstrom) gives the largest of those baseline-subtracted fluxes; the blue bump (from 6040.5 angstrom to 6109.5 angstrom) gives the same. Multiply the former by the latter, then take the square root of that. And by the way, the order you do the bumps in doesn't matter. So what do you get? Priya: 1.4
